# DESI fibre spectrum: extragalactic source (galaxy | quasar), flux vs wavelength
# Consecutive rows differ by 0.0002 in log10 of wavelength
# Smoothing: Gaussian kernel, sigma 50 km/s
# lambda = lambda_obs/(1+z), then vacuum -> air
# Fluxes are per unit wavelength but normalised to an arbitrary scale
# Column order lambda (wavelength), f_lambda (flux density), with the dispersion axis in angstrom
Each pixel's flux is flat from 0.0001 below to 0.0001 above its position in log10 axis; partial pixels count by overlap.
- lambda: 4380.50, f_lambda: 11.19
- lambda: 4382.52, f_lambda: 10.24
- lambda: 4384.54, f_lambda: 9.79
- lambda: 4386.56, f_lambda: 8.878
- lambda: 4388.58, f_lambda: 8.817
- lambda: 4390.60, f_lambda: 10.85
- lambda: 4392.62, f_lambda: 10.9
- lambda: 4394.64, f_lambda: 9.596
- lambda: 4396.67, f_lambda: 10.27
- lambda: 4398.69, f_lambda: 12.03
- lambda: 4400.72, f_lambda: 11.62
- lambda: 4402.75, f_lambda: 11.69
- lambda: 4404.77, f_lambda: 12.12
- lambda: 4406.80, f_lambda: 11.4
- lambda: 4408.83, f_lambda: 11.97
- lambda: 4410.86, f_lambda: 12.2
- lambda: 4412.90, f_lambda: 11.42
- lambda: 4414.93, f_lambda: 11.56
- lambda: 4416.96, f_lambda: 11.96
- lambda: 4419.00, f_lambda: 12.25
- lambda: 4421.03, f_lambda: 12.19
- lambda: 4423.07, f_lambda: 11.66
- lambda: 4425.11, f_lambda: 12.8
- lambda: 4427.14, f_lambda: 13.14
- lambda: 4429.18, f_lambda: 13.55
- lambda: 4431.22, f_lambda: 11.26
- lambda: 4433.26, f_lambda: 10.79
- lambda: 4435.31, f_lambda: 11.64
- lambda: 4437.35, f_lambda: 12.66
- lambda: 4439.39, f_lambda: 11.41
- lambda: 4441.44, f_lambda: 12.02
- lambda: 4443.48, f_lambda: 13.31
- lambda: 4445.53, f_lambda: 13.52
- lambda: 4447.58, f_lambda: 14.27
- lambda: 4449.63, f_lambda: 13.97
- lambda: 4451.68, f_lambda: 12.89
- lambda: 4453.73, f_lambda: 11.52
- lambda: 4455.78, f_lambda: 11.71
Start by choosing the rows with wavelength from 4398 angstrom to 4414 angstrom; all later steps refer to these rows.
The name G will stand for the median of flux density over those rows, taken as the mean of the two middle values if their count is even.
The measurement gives 11.8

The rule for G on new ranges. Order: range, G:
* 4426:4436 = 11.6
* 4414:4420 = 12.0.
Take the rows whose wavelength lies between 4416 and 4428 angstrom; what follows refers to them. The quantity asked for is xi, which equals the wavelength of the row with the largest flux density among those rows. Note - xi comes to 4427.14 angstrom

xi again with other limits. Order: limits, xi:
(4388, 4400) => 4398.69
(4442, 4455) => 4447.58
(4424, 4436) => 4429.18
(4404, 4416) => 4410.86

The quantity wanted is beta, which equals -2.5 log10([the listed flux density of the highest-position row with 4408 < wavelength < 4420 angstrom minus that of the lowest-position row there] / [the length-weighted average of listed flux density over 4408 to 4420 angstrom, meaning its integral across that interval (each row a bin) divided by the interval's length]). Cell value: 4.1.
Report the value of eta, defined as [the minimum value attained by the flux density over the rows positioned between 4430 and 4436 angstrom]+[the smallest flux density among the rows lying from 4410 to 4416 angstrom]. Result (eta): 22.2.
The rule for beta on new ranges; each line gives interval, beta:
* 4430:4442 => 3.0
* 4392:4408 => 3.4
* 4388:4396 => 2.8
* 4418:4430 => 2.5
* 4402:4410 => 4.1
